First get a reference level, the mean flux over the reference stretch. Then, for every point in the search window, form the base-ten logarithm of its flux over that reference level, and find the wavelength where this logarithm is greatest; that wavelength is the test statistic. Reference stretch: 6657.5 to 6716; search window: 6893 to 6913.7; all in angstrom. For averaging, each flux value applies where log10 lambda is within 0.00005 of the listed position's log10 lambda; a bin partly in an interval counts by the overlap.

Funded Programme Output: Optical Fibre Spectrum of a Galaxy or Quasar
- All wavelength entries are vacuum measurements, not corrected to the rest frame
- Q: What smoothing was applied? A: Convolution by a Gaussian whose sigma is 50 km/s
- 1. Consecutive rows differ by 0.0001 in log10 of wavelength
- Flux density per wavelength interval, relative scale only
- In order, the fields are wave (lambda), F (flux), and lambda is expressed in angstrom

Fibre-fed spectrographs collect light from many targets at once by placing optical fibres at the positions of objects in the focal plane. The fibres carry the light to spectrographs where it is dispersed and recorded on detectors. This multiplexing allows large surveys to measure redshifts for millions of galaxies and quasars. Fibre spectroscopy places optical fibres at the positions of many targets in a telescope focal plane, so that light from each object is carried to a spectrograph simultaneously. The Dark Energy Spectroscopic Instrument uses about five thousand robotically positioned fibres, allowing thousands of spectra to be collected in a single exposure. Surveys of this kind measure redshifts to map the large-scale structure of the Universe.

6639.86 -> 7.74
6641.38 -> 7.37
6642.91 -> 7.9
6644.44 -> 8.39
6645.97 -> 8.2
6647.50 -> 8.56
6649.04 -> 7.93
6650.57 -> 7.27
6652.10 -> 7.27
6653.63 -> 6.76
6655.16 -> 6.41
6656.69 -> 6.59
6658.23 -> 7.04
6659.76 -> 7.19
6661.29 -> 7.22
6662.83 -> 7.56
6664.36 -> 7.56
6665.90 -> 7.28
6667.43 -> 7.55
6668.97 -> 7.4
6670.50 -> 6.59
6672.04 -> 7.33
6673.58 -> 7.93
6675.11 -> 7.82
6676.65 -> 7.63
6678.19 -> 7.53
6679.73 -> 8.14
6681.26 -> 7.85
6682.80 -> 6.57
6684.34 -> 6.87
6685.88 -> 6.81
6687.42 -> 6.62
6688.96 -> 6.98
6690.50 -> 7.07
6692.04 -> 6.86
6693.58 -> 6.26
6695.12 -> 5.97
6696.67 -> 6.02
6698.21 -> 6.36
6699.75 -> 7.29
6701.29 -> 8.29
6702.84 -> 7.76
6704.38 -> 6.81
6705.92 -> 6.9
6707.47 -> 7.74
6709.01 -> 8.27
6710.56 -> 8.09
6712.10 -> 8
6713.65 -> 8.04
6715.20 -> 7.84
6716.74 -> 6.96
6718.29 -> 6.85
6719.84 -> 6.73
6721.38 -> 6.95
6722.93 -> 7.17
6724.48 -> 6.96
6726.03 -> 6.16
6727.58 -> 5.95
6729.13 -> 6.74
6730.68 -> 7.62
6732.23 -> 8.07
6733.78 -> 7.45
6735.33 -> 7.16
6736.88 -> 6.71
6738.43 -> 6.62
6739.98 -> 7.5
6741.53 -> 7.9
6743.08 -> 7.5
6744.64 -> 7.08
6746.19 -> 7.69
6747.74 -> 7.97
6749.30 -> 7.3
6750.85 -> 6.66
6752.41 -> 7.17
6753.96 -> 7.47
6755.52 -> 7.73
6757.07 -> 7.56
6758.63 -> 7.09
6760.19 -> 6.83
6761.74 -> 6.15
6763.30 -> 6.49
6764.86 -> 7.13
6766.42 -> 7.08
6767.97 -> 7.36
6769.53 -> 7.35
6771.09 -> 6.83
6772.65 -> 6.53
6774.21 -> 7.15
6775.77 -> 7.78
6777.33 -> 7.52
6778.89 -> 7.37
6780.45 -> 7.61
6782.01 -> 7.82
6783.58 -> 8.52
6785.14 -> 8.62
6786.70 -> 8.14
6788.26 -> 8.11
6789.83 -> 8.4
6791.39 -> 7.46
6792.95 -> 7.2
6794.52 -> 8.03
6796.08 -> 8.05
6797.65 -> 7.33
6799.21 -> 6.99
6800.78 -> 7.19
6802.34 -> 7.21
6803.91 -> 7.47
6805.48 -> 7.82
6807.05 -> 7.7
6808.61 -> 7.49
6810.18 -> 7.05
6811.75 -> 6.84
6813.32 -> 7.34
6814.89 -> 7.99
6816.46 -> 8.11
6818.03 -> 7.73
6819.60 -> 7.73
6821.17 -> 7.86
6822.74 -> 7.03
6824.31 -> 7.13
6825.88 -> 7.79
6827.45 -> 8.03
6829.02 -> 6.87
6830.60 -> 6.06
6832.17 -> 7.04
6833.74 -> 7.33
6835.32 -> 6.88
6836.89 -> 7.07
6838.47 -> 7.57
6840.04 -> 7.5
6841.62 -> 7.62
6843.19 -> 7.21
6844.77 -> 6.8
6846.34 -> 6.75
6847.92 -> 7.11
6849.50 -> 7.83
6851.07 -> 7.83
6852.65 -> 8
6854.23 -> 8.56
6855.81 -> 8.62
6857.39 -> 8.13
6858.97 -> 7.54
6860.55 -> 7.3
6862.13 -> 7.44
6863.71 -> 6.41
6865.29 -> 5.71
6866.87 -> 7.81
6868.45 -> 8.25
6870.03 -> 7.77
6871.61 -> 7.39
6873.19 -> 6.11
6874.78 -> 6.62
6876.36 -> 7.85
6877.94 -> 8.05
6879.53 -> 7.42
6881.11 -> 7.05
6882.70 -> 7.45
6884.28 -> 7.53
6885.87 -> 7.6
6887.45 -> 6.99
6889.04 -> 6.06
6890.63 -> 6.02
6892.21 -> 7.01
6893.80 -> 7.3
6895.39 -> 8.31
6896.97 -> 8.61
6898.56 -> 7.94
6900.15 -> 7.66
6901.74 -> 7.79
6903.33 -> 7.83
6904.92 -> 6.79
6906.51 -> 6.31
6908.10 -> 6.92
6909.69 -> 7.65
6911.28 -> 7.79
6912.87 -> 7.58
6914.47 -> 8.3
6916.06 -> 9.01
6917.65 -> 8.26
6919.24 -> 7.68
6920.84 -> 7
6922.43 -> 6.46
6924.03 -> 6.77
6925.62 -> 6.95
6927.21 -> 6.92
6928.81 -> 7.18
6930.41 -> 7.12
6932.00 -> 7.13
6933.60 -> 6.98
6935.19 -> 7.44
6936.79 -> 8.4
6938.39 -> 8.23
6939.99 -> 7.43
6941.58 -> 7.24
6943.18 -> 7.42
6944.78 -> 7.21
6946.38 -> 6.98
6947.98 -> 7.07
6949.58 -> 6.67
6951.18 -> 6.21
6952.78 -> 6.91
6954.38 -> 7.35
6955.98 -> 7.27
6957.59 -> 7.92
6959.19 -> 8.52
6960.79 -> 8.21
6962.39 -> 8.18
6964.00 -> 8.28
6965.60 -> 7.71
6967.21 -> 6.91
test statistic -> 6896.97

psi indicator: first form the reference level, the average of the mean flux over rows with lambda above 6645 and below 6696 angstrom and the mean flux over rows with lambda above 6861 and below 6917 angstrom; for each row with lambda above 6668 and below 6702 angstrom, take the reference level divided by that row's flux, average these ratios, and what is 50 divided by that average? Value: 48.2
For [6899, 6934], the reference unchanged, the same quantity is 50.1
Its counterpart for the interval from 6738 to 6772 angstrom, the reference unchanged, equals 49.1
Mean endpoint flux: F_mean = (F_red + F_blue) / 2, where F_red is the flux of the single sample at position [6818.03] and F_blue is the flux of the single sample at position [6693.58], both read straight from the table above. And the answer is 7.0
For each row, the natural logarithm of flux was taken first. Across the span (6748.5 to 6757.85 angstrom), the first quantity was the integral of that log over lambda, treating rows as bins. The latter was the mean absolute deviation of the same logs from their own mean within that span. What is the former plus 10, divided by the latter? 762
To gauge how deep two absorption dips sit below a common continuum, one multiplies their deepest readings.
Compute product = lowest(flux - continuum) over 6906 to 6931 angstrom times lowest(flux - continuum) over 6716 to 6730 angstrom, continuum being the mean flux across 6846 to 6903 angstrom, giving 1.7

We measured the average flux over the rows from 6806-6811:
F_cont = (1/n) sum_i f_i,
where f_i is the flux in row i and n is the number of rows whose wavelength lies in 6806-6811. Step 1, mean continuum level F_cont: 7.4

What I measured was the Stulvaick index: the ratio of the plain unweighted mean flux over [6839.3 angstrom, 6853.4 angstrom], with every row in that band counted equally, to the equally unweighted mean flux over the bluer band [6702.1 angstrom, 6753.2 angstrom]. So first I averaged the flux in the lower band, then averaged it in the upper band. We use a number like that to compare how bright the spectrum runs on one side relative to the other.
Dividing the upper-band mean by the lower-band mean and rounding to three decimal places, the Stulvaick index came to 1.017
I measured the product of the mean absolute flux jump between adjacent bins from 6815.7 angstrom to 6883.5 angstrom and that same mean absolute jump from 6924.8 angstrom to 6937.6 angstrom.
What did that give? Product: 0.14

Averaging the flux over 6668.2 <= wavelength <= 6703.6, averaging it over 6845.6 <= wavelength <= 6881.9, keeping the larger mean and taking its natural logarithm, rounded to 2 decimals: 2.01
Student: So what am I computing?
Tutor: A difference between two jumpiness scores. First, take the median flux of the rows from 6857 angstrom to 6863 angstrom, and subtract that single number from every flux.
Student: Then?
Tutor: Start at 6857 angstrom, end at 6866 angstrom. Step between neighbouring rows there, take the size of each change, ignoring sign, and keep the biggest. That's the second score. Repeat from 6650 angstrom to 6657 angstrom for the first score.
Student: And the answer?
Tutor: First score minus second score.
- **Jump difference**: -0.5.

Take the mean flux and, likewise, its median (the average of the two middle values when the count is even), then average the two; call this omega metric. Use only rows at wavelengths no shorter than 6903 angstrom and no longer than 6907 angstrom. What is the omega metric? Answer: 6.9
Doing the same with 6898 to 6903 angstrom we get 7.8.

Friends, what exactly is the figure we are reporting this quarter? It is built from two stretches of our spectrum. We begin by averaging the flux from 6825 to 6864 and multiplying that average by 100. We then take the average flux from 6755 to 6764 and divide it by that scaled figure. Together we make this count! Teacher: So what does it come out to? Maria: 0.0094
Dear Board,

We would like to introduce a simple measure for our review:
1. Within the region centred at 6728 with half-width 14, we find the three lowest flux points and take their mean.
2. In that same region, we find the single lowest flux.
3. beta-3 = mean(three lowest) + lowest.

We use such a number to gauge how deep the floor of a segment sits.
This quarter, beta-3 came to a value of 12.2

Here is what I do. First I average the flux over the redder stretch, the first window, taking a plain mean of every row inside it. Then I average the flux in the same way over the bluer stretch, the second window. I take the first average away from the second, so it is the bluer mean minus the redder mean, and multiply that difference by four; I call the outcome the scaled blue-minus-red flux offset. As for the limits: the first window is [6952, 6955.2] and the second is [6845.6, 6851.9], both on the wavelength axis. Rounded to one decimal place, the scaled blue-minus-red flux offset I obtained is 1.0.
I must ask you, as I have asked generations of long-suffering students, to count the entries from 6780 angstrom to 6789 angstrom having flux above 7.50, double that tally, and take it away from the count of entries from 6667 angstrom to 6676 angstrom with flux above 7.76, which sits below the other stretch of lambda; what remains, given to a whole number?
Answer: -10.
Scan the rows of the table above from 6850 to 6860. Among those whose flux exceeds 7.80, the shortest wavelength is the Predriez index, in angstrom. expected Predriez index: 6851.07 angstrom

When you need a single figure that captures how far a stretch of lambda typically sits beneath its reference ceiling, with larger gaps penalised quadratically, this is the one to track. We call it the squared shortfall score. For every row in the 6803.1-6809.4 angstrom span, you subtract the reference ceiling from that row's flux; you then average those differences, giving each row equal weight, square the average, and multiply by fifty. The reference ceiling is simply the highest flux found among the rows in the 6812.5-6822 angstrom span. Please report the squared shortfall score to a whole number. 12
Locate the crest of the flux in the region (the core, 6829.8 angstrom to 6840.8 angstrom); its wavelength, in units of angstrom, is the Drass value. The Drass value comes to 6838.47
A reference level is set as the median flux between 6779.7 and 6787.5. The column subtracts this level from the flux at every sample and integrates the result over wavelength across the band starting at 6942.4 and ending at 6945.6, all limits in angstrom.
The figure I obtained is -2.6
